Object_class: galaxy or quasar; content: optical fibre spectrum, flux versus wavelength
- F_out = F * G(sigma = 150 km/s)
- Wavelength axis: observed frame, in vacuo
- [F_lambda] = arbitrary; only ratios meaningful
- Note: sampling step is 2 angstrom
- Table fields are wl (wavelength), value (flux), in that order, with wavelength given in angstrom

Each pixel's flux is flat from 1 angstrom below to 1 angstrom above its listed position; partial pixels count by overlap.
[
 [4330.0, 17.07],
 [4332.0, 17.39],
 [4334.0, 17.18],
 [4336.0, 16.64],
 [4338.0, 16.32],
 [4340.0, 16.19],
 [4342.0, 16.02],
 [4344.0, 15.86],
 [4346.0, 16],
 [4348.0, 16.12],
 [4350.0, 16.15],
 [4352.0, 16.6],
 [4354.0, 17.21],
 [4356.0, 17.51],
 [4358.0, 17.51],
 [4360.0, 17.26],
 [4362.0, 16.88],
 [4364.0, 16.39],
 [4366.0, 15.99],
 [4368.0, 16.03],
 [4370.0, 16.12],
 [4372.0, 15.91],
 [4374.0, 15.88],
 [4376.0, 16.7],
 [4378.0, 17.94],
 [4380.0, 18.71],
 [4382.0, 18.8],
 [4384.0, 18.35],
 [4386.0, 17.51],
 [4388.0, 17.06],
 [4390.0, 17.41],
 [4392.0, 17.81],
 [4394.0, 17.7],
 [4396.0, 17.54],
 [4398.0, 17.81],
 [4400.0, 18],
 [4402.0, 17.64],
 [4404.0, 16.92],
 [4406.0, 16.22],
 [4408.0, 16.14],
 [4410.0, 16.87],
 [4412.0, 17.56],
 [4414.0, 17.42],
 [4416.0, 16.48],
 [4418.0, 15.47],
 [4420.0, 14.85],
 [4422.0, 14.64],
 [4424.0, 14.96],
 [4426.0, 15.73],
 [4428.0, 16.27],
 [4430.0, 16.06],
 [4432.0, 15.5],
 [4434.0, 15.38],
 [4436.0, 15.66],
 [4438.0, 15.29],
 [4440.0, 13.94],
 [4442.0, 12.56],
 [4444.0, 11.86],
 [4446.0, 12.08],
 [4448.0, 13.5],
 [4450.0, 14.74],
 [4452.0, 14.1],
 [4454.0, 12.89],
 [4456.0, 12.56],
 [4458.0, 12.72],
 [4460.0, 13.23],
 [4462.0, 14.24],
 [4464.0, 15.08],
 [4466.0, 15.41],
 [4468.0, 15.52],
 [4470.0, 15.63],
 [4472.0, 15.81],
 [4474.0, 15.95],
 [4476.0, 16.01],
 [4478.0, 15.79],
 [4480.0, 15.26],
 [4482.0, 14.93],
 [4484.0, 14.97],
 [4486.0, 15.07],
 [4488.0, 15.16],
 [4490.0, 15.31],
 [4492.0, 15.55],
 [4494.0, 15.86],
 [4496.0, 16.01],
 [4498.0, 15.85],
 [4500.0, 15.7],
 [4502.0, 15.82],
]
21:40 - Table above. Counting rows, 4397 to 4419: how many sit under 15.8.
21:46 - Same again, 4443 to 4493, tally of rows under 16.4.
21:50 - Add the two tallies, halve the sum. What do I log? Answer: 13.0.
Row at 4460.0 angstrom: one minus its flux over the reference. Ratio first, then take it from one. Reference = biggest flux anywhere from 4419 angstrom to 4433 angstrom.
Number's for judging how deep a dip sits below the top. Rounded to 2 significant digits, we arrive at 0.19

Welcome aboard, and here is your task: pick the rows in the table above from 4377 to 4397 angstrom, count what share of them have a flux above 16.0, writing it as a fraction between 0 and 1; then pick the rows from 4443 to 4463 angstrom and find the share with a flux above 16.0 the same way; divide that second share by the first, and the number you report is 0.0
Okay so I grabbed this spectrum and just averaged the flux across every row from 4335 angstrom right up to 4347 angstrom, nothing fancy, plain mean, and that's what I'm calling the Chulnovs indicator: 16.2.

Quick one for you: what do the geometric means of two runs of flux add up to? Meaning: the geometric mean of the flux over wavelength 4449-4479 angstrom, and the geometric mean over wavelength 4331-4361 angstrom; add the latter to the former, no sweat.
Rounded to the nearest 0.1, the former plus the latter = 31.2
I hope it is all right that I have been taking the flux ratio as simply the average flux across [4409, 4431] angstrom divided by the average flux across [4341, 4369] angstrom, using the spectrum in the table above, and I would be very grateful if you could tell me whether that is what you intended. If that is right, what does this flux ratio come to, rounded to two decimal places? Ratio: 0.97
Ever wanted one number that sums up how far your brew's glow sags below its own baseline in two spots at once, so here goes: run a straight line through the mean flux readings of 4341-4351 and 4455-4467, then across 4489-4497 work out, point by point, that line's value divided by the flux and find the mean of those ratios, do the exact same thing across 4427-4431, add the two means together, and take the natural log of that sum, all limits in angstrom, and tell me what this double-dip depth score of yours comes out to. 0.56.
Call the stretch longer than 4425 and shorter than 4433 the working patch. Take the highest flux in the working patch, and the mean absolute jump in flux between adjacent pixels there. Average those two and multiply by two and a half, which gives 20.9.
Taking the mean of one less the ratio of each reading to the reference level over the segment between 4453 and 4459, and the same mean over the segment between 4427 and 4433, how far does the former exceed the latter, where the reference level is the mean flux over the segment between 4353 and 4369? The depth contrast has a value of 0.191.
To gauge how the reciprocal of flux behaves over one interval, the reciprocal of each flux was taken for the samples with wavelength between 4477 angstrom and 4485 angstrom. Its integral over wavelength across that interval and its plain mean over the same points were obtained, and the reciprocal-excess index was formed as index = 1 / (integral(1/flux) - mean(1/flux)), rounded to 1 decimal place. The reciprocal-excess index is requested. 2.2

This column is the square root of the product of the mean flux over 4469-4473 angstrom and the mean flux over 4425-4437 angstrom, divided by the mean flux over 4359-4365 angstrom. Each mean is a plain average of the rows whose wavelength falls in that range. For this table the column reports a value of 0.93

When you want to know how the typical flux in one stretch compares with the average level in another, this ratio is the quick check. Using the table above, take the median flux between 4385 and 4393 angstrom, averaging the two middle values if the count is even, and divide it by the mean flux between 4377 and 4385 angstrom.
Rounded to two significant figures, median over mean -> 0.95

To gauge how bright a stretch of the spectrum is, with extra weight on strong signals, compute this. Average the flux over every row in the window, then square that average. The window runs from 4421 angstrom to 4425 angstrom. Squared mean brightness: 219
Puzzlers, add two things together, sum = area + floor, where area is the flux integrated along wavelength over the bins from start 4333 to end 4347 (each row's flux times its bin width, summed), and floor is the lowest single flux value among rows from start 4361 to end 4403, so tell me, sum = 244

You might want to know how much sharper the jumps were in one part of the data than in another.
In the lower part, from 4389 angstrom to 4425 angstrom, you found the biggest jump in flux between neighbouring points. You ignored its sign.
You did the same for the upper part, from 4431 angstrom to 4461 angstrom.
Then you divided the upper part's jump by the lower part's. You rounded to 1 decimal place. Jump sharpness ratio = 1.4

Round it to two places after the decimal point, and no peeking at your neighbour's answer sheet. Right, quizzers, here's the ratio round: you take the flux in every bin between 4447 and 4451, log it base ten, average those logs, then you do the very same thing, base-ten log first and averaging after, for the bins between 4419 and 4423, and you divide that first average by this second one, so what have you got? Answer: 0.98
